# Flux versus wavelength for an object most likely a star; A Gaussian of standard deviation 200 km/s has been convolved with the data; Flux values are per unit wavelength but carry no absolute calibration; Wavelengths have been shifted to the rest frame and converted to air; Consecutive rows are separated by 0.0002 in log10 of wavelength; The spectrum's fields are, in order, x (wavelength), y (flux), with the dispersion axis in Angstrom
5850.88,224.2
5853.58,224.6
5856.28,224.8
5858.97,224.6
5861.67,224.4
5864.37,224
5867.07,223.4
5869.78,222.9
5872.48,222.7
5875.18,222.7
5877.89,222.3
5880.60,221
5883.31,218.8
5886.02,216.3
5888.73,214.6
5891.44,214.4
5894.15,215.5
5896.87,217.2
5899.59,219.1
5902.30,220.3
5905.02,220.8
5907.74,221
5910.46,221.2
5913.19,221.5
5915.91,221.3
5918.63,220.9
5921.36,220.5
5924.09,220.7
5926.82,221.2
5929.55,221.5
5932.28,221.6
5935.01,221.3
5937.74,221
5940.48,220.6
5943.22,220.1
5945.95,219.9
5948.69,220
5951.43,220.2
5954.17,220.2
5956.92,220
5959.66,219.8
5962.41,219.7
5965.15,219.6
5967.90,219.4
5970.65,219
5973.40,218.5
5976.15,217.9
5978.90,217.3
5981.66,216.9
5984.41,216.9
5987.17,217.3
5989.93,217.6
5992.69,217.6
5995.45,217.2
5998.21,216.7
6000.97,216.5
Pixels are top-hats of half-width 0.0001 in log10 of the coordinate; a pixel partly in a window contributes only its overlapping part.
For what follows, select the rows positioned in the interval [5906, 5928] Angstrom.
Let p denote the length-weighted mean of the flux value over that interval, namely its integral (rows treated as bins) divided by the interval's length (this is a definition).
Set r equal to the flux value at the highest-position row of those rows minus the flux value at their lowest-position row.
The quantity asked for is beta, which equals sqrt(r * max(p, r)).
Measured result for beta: 6.6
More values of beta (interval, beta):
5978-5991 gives 8.1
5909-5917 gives 4.7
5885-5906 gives 31.3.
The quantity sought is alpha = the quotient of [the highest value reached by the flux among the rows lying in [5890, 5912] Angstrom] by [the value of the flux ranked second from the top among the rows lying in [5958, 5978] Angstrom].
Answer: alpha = 1.01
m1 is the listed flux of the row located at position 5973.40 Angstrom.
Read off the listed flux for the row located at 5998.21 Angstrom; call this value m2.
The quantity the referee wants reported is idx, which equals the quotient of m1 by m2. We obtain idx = 1.01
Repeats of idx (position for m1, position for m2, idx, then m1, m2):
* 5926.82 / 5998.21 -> 1.02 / 221.2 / 216.7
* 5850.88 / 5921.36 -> 1.02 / 224.2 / 220.5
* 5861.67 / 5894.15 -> 1.04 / 224.4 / 215.5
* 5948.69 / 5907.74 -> 1.00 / 220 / 221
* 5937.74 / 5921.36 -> 1.00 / 221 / 220.5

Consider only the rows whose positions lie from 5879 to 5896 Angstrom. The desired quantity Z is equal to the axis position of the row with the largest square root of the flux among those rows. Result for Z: 5880.60 Angstrom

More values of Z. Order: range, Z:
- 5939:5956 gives 5940.48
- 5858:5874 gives 5858.97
